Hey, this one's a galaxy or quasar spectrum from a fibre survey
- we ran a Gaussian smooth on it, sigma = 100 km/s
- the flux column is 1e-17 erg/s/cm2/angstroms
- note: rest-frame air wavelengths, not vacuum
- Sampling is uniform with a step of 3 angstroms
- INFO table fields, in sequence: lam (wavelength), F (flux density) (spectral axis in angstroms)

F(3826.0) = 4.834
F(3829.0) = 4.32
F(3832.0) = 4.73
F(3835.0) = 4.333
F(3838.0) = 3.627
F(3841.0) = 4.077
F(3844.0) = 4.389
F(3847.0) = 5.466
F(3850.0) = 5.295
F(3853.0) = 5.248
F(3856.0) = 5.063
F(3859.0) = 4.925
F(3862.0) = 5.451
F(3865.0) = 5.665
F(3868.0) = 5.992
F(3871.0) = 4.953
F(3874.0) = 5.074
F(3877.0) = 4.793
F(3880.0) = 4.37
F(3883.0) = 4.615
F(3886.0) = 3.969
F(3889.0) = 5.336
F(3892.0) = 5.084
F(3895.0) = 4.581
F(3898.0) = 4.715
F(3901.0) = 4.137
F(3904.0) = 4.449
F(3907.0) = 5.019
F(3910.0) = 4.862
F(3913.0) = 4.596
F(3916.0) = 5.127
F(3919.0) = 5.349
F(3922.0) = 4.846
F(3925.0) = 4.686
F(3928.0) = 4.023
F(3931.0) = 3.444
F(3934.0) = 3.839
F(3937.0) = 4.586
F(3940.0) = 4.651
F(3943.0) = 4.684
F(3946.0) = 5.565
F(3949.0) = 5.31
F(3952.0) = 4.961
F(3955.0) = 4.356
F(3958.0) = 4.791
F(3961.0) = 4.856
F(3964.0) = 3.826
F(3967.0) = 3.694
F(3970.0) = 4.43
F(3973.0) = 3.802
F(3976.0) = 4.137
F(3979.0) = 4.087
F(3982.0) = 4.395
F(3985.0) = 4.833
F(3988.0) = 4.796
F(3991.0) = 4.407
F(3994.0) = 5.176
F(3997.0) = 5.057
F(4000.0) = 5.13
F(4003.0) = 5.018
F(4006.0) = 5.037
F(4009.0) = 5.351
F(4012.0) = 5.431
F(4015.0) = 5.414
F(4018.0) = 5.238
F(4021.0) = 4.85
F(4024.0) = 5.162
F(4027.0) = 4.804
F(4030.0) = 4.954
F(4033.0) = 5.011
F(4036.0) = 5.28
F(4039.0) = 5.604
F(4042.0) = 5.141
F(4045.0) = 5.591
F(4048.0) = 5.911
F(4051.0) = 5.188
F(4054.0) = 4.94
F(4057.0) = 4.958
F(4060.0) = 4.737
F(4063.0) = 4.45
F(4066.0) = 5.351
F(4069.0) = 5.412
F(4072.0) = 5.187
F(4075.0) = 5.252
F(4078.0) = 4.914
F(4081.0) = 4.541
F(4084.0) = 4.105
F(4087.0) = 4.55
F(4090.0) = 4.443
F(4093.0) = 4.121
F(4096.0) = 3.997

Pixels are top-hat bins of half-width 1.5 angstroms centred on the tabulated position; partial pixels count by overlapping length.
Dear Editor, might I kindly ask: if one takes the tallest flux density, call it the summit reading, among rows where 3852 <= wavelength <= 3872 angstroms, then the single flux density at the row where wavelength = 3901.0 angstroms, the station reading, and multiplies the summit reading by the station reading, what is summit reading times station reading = 25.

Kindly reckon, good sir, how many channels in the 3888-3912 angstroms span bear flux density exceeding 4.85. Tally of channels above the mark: 4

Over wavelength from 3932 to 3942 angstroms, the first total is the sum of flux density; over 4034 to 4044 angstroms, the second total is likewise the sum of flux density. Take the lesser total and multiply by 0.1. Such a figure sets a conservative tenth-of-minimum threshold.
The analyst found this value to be 1.31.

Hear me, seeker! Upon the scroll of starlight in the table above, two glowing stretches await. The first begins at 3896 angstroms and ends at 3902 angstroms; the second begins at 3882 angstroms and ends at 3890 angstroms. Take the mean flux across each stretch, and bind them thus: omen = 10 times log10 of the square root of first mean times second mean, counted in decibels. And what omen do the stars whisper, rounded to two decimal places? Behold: 6.56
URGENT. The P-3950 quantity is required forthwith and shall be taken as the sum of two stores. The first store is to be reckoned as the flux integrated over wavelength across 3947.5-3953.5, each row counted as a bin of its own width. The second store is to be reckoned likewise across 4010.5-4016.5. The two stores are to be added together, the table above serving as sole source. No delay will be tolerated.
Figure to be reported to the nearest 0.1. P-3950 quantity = 63.3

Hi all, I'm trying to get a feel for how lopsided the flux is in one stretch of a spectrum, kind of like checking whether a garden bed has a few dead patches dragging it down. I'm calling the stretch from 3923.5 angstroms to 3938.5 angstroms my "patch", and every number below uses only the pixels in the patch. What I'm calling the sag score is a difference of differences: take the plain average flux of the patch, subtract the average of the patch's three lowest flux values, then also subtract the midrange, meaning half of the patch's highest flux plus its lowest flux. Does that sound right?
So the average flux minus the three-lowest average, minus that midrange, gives -3.72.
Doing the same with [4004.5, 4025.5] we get -4.94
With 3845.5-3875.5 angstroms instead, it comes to -5.13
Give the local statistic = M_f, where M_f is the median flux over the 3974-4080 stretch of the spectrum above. 5.1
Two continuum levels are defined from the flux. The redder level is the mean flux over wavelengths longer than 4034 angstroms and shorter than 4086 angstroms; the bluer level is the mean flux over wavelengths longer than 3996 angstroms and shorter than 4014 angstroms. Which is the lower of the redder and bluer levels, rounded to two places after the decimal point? 5.09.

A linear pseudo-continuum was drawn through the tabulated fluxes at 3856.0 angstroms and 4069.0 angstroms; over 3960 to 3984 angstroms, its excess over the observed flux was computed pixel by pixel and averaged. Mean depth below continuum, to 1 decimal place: 1.1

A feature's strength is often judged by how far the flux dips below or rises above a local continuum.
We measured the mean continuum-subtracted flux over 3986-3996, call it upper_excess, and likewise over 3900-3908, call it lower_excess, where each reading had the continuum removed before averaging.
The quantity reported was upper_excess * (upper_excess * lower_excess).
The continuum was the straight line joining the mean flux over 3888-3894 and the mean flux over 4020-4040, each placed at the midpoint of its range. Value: -0.1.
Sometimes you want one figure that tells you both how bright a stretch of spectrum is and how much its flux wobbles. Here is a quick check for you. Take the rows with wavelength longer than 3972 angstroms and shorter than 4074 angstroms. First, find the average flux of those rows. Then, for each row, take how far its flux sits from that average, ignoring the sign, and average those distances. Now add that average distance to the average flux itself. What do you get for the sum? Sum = 5.3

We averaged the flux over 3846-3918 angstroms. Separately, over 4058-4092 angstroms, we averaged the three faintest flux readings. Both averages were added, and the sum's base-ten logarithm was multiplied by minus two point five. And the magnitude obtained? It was -2.42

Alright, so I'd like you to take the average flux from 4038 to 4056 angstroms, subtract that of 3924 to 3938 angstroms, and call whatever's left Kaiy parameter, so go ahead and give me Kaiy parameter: 1.3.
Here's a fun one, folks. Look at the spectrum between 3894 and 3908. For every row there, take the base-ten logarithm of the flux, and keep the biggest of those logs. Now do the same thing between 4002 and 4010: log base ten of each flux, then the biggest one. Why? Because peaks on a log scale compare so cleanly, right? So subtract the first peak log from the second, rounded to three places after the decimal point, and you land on 0.028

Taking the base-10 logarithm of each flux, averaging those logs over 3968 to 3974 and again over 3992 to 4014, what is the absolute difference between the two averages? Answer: 0.10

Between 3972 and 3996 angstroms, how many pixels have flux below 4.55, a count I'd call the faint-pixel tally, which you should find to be 5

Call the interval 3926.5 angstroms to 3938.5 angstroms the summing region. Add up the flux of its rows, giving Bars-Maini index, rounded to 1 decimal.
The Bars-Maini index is 15.9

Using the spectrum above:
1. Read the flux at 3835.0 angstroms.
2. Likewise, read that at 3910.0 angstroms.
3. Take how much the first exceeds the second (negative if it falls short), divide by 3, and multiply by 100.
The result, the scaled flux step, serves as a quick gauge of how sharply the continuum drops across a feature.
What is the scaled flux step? -18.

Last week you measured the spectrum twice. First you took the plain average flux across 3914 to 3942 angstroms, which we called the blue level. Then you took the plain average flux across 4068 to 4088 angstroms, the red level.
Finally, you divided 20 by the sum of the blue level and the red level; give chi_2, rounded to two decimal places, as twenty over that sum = 2.14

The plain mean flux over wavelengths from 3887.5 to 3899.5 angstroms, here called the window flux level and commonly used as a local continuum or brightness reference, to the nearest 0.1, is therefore 4.9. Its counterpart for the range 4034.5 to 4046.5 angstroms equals 5.4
